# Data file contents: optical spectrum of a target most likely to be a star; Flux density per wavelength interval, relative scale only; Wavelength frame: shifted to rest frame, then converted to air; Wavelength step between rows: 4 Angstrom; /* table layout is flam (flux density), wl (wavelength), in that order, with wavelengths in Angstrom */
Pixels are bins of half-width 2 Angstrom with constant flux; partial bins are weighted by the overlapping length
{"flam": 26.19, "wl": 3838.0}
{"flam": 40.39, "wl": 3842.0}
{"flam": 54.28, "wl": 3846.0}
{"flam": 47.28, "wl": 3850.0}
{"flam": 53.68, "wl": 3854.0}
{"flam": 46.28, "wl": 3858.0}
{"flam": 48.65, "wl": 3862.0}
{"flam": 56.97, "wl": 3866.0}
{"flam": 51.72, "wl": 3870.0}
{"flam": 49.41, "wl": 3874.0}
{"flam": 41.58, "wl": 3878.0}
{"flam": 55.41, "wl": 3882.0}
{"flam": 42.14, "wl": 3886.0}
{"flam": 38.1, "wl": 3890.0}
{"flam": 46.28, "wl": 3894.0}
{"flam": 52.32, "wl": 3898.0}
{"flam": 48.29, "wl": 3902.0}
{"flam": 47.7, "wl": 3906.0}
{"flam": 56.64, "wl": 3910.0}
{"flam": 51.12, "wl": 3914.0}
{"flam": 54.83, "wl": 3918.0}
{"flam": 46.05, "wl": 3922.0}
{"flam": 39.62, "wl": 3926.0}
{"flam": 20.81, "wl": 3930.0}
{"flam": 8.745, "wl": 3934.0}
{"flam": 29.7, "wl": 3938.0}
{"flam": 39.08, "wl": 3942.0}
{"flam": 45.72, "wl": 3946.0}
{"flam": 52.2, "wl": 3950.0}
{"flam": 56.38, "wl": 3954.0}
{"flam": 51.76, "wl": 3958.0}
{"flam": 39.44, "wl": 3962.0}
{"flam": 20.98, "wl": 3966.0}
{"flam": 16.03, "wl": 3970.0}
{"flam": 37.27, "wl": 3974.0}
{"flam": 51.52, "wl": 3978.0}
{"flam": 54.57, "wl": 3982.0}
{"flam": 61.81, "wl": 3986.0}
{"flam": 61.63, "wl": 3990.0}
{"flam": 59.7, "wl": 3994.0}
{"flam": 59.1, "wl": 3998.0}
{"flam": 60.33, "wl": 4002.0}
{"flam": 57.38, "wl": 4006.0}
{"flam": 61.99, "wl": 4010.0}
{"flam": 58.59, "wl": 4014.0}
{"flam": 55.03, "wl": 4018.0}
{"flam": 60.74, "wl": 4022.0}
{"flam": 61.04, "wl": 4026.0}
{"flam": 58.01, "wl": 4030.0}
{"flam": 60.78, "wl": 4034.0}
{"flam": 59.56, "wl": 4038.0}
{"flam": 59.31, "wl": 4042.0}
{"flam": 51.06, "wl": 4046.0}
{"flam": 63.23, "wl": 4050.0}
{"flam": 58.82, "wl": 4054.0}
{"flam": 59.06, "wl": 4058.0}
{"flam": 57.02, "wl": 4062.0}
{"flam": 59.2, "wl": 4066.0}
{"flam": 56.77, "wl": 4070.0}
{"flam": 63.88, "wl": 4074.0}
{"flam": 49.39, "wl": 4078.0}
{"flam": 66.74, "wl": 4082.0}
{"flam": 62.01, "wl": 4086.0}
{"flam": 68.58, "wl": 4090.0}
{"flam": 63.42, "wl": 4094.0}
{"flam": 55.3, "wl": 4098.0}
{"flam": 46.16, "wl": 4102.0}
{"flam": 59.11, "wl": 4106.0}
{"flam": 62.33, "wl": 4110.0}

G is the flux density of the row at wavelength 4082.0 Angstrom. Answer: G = 66.74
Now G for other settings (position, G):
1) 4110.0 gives 62.33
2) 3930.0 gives 20.81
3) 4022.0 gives 60.74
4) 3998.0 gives 59.1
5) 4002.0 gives 60.33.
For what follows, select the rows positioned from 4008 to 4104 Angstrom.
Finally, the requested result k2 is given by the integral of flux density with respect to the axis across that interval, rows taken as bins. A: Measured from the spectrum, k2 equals 5663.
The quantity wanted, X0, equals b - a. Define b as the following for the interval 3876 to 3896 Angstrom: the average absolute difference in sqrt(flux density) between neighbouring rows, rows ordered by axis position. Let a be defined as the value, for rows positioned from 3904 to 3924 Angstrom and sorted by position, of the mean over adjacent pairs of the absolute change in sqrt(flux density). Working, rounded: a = 0.47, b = 0.72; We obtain 0.26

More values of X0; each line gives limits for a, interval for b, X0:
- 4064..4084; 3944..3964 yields -0.19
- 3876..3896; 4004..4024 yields -0.44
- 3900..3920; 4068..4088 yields 0.39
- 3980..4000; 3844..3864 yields 0.25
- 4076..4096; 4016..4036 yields -0.35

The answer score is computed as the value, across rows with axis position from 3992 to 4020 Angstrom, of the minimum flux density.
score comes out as 55.03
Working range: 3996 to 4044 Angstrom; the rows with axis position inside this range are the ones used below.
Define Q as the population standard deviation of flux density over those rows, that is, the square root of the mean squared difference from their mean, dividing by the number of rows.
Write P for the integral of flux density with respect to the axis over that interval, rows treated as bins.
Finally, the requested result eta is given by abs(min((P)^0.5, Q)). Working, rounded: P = 2847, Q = 2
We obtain 2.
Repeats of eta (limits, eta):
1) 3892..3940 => 14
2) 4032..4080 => 4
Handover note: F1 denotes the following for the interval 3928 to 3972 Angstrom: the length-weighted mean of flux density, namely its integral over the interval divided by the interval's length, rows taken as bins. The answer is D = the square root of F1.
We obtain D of 5.88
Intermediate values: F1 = 34.6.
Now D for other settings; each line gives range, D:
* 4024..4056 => 7.68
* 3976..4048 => 7.65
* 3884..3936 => 6.52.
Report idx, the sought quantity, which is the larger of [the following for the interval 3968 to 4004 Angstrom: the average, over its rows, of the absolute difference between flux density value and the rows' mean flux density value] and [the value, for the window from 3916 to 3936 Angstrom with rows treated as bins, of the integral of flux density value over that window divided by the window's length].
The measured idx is 34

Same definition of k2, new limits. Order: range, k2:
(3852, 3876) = 1227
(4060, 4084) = 1412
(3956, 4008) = 2526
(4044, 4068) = 1394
